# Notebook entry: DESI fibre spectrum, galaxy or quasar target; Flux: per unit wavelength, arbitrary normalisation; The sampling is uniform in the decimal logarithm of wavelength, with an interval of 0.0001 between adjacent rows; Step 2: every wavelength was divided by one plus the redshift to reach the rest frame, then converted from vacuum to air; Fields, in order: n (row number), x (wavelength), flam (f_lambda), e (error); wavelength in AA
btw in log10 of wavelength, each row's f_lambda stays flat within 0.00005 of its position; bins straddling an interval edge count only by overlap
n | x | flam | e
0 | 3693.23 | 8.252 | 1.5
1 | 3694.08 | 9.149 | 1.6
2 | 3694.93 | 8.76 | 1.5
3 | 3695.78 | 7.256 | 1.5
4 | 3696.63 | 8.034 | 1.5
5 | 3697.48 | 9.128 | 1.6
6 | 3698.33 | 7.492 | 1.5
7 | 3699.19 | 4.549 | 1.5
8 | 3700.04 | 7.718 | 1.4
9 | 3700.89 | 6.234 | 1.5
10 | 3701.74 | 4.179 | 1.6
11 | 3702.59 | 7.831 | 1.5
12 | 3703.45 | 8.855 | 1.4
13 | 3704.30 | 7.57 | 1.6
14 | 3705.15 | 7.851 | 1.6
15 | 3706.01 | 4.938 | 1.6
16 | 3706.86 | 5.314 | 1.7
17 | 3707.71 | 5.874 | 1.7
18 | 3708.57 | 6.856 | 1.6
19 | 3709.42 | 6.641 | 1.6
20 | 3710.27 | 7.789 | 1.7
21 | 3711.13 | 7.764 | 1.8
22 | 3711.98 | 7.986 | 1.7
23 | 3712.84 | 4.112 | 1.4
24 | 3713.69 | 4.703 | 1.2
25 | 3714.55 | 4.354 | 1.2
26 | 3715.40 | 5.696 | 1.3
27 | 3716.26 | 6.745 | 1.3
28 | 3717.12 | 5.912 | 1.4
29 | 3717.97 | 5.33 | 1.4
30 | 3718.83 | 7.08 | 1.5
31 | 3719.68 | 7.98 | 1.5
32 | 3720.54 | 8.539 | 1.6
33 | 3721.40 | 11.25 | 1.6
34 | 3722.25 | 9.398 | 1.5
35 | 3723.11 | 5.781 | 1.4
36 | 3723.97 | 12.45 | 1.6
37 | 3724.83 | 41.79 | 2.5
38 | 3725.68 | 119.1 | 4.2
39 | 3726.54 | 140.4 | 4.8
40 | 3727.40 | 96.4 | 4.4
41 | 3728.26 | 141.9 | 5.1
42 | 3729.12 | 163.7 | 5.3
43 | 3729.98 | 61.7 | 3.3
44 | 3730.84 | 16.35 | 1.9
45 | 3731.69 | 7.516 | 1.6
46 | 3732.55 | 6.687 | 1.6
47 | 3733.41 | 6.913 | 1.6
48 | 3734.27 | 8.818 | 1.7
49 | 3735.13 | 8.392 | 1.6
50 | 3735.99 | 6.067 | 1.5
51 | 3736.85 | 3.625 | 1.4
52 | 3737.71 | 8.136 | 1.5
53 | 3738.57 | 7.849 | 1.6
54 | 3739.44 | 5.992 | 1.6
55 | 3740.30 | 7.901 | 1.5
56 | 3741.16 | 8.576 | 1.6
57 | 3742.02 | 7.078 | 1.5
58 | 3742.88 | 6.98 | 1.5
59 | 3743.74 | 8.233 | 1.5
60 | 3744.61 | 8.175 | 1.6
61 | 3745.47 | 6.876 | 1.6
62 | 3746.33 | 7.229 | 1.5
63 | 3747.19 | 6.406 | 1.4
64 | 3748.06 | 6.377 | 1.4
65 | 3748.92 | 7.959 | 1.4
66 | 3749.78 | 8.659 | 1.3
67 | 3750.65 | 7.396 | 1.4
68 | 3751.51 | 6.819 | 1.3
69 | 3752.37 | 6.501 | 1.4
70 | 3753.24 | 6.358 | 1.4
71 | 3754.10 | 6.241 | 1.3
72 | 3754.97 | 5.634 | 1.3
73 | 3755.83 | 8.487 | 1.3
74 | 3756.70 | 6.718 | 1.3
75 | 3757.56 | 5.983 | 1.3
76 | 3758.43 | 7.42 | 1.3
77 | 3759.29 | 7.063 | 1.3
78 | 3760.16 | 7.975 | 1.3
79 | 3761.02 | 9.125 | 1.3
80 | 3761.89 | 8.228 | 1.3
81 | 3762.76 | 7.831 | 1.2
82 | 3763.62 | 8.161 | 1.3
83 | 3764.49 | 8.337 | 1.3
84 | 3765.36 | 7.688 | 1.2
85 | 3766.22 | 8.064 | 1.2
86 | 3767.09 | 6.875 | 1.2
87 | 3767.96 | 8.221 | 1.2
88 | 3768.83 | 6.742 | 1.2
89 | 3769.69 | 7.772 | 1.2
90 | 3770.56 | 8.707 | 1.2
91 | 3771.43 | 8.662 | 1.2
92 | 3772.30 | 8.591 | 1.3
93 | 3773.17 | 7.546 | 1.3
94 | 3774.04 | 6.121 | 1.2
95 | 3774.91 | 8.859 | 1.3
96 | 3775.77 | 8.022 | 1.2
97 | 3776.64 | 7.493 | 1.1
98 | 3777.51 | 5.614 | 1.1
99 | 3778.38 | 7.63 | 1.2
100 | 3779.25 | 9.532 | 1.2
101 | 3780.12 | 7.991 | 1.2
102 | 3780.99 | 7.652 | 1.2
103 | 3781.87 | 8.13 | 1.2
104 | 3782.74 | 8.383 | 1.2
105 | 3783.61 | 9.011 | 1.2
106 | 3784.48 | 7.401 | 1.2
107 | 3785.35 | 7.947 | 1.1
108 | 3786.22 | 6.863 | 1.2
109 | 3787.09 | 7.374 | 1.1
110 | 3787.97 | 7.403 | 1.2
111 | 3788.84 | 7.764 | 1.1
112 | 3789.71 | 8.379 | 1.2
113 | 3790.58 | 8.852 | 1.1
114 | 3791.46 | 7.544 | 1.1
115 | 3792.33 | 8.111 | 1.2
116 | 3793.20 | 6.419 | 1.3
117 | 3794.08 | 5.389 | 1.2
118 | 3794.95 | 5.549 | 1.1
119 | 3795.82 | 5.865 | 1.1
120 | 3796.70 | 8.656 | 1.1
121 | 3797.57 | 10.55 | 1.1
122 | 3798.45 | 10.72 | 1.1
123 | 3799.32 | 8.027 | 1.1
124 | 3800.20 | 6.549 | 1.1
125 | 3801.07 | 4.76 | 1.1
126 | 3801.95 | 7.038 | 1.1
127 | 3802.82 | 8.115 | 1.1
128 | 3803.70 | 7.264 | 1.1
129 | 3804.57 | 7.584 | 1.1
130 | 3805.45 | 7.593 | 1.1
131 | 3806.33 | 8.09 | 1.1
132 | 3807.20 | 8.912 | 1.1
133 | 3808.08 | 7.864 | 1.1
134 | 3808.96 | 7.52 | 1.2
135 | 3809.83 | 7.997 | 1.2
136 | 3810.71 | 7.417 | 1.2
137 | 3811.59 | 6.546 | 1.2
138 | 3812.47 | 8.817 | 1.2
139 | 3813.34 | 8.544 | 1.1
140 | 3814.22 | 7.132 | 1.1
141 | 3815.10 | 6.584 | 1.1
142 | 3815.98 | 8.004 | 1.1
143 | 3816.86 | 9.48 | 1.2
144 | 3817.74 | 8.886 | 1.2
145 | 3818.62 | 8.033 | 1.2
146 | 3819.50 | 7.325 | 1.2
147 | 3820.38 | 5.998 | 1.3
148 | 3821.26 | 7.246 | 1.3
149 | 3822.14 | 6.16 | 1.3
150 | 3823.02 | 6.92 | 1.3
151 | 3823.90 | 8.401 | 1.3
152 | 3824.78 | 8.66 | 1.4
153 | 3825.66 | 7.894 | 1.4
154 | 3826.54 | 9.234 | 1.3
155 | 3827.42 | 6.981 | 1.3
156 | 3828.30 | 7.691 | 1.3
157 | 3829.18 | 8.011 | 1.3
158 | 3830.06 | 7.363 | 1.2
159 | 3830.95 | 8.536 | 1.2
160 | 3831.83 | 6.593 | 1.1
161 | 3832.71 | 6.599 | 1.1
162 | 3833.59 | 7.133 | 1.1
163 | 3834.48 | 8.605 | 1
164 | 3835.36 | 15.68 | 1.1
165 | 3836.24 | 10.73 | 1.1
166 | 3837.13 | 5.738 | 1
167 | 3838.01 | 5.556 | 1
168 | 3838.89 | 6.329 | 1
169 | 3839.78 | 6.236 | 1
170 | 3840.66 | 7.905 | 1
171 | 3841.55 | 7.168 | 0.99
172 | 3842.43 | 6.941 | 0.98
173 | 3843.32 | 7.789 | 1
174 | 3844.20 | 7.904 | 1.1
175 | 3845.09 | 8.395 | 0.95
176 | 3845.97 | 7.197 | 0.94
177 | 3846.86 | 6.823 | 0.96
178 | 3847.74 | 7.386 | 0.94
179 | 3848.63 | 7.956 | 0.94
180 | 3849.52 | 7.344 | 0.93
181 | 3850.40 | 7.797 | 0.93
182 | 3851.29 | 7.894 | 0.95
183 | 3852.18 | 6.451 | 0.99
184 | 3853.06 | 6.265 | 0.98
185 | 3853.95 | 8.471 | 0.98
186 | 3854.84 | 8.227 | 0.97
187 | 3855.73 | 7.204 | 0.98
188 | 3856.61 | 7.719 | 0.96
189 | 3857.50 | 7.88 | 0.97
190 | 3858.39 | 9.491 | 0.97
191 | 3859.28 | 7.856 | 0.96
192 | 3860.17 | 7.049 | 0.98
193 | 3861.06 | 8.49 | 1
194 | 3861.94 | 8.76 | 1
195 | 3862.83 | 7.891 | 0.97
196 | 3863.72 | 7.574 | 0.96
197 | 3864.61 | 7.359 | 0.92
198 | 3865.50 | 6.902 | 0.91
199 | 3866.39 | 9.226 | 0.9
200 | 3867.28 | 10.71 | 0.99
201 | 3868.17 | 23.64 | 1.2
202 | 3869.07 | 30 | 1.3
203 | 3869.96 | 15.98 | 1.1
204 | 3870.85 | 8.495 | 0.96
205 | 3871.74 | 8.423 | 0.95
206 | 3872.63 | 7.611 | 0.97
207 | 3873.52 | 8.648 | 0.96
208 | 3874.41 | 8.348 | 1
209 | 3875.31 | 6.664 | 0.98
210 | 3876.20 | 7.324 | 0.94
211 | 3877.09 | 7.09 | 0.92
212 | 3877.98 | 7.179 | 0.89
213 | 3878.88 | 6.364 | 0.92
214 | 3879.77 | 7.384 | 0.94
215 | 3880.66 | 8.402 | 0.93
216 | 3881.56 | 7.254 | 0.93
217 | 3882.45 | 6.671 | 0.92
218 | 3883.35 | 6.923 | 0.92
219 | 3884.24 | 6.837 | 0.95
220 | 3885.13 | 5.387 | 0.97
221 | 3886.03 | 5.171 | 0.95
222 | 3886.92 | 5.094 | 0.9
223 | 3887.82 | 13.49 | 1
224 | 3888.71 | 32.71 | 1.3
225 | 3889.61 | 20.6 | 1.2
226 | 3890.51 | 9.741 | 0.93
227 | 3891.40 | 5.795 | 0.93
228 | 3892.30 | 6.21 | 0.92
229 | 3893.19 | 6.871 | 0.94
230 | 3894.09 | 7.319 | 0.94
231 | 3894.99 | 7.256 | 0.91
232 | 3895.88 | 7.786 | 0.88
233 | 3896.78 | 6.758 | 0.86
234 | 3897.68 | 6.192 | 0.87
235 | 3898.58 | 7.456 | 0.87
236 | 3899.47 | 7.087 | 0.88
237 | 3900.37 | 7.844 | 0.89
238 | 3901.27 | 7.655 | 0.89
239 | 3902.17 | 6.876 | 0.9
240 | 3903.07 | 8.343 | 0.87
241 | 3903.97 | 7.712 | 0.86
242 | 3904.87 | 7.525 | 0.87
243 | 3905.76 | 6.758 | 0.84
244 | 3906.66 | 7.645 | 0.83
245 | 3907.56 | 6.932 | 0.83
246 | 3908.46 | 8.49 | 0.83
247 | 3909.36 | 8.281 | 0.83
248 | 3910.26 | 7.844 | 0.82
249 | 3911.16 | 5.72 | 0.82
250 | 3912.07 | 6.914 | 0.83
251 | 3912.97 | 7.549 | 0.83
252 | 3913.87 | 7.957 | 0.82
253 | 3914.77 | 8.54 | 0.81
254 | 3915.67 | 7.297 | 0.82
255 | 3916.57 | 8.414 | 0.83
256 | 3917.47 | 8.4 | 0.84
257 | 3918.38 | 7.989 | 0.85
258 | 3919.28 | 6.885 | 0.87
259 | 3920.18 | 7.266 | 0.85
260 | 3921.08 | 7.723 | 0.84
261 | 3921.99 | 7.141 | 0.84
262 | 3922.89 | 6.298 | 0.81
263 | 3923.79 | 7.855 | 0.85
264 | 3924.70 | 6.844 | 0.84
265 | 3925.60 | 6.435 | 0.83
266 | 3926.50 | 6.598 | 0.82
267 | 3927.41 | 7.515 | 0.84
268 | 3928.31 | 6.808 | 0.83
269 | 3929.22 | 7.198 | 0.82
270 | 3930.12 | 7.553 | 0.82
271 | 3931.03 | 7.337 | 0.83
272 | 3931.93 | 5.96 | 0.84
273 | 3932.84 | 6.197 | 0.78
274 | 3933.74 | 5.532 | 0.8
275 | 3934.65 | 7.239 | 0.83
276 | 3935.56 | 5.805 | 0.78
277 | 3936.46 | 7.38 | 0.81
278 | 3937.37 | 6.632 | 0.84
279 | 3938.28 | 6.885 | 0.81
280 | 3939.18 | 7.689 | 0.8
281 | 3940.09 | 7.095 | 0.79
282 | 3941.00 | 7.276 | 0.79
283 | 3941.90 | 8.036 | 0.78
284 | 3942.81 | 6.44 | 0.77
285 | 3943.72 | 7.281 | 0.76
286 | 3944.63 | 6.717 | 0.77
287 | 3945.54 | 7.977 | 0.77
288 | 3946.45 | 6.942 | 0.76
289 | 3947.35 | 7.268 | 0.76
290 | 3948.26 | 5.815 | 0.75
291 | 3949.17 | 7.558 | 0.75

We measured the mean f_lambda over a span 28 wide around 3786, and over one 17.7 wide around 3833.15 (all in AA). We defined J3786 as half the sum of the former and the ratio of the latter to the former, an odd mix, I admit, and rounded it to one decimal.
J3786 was 4.4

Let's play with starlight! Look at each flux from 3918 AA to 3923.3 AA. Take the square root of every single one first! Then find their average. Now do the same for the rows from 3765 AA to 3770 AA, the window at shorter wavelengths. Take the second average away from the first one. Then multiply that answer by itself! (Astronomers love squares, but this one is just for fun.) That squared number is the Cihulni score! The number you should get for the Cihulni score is 0.004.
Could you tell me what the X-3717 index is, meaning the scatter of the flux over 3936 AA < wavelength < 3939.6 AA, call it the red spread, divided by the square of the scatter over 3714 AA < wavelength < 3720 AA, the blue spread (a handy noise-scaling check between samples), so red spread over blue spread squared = 0.3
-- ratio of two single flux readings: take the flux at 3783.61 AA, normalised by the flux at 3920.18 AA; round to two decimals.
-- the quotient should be 1.24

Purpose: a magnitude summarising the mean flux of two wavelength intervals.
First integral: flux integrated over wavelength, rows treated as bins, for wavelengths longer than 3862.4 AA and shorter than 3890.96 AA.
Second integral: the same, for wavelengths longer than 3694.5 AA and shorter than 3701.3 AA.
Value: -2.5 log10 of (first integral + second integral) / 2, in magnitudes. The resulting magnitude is -5.6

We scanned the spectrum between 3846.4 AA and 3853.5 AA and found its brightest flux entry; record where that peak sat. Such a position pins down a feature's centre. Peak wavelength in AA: 3848.63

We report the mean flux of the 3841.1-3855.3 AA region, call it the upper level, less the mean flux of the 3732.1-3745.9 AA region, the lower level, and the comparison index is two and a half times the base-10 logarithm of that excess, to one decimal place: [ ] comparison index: -1.6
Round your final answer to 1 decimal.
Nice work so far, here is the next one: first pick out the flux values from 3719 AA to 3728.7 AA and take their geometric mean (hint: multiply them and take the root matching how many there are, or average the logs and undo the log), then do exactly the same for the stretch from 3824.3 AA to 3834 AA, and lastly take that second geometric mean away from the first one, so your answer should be 19.1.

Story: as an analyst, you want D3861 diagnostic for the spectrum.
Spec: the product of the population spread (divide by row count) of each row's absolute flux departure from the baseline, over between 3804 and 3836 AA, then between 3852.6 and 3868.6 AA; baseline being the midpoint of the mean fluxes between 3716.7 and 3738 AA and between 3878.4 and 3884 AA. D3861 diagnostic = 4.6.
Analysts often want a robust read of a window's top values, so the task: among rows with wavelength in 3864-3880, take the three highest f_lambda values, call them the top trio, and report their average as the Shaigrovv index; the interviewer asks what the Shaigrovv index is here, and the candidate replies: 23.2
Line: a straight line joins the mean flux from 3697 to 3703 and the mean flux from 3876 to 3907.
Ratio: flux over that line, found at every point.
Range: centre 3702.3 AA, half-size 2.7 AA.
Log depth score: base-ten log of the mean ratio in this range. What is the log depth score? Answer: 0.02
